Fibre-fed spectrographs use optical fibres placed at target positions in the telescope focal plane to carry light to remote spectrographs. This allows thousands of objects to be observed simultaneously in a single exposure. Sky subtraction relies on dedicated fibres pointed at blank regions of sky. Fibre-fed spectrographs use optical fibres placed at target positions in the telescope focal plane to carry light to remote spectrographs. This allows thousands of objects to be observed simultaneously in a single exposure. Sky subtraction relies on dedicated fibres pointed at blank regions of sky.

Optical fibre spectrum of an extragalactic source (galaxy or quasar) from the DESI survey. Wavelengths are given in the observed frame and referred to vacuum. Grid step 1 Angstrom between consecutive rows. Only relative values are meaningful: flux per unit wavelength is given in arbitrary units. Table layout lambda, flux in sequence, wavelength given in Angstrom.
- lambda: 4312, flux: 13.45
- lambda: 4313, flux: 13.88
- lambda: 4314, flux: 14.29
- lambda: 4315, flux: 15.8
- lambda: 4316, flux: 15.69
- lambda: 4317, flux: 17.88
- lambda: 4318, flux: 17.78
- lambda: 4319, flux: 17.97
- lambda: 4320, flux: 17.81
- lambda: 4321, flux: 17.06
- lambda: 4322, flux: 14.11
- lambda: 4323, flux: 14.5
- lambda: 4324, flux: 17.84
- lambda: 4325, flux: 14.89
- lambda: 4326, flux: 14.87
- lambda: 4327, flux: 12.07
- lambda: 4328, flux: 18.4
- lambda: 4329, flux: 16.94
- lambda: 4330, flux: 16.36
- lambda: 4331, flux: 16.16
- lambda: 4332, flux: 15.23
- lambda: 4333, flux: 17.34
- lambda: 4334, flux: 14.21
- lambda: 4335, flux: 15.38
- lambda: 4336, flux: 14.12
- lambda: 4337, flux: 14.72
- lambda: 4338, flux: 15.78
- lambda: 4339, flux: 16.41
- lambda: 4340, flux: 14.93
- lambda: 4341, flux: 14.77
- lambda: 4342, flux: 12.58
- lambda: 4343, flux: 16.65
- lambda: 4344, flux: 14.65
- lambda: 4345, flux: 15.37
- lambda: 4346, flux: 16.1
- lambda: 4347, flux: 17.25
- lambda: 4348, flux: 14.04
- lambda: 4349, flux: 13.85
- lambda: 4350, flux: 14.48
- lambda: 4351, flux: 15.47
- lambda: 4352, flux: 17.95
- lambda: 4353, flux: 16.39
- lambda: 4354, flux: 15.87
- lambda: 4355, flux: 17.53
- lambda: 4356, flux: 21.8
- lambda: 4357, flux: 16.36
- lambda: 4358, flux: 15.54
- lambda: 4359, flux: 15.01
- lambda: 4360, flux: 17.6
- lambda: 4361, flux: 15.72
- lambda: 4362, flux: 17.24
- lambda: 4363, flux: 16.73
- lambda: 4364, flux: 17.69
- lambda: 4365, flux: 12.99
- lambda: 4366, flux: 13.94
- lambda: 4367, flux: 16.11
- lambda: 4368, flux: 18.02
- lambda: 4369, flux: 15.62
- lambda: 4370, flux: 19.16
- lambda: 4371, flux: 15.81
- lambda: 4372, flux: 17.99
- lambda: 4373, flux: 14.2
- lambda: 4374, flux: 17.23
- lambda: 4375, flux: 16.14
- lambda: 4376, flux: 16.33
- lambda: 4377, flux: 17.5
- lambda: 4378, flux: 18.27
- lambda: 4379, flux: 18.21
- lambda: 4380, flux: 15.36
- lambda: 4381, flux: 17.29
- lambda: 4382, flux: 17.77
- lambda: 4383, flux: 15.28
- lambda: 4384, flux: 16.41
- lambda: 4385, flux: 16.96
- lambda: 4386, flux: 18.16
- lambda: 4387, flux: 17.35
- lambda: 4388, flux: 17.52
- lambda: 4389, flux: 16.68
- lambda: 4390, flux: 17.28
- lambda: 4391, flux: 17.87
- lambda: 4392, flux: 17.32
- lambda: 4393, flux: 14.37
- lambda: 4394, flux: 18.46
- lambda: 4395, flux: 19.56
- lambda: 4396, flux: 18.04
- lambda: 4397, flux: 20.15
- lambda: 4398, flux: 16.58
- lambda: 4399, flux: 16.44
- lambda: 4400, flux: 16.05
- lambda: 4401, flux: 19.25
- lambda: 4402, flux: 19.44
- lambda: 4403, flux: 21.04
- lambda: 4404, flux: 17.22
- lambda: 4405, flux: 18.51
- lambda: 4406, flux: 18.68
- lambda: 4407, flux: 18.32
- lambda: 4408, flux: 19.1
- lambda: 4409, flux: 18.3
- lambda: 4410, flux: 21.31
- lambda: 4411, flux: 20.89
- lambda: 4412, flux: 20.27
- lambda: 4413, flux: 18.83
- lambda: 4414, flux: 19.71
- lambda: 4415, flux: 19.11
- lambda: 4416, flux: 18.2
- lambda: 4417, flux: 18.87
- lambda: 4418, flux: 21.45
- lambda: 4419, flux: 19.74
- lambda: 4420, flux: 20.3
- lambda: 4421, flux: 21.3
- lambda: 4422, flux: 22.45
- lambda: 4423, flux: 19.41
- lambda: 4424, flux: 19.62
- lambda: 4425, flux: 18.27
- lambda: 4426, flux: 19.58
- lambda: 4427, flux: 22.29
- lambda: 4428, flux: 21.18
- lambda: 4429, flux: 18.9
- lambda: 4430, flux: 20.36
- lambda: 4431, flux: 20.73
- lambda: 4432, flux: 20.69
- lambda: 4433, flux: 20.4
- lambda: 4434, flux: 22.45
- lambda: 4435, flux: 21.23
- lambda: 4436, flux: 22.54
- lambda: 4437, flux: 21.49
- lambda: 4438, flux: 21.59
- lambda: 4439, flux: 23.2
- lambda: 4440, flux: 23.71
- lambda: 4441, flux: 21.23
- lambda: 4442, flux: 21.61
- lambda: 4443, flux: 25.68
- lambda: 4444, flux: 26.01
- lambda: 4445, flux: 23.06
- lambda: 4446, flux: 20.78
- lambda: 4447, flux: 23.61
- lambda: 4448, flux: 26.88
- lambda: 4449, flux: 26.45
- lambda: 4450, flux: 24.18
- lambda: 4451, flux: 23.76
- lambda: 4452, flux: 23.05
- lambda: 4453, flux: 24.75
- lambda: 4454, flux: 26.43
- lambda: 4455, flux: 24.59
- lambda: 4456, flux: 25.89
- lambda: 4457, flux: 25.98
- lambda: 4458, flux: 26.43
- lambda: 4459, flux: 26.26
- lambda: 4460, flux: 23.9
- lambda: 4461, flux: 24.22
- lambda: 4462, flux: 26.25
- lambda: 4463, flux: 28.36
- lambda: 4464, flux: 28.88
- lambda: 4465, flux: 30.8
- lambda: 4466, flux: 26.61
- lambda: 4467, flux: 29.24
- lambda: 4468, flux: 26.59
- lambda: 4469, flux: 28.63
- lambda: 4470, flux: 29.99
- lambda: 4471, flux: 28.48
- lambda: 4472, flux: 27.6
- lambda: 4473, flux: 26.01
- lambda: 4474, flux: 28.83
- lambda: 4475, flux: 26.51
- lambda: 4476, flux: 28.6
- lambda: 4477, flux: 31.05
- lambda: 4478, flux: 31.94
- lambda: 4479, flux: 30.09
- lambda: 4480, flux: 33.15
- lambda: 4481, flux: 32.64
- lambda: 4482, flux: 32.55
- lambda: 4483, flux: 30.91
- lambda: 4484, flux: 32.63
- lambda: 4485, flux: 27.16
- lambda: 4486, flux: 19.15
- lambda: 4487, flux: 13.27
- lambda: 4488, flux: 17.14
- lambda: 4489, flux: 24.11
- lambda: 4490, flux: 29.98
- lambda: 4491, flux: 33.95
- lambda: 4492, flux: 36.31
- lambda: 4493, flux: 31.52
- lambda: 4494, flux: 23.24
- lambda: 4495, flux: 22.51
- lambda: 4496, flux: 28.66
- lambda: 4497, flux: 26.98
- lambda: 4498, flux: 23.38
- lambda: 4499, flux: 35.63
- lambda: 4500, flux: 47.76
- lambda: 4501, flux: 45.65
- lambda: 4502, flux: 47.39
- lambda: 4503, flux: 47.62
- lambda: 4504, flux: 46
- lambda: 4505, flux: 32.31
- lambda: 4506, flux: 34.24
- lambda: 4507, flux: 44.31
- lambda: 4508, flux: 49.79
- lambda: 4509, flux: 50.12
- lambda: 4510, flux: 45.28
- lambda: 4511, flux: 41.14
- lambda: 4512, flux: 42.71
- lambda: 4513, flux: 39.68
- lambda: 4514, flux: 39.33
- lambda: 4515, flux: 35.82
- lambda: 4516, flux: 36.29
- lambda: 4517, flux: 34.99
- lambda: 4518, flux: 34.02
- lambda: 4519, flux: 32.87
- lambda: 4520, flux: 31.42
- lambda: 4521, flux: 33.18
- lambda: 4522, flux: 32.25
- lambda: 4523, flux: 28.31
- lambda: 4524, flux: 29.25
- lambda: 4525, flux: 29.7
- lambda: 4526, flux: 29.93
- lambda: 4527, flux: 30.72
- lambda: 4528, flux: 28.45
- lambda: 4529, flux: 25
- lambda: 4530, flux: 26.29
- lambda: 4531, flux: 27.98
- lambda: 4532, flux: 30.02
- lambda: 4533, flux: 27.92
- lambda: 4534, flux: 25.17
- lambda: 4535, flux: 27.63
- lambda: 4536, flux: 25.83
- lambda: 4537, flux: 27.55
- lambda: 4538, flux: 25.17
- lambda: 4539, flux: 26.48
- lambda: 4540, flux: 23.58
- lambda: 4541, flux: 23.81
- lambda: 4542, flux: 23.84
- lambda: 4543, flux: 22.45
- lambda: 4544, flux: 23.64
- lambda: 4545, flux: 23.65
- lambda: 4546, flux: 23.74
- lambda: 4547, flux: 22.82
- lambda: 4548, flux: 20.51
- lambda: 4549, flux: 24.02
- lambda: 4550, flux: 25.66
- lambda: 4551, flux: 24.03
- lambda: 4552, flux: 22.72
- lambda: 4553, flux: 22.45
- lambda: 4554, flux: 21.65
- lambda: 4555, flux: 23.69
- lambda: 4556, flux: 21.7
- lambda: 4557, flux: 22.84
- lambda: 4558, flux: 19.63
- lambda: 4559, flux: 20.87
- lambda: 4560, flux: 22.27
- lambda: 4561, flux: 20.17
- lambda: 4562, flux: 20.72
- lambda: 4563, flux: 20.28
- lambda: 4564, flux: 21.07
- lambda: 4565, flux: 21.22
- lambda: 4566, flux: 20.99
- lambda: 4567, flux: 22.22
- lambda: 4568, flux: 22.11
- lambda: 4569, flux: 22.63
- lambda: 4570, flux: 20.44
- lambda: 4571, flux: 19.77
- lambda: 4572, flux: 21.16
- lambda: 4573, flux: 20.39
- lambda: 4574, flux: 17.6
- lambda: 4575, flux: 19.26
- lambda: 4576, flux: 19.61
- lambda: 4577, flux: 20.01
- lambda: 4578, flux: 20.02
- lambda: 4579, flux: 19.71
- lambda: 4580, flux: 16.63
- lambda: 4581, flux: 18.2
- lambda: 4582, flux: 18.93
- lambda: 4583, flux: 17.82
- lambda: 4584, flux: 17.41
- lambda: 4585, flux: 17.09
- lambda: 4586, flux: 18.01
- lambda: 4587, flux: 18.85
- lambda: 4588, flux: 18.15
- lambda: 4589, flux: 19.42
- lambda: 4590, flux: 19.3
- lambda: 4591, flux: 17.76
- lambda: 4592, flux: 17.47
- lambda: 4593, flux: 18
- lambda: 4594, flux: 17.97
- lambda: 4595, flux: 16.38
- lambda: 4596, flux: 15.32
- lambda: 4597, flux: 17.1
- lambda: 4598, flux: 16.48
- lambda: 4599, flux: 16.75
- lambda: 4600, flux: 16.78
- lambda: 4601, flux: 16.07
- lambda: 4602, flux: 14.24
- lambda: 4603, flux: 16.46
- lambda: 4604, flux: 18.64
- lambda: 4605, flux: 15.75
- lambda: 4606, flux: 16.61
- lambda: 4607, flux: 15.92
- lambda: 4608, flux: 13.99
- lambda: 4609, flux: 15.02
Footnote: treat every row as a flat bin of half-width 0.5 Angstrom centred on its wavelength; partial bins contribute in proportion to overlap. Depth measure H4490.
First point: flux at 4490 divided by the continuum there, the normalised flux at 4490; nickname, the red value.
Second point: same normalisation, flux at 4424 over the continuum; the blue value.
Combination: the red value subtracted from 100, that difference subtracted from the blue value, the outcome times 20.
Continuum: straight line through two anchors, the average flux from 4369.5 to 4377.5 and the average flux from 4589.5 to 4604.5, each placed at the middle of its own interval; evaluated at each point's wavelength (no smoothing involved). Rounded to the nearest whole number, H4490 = -1941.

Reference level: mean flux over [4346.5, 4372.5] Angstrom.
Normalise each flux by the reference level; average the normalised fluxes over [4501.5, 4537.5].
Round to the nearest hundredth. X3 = 2.12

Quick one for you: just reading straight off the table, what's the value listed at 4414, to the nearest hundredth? 19.71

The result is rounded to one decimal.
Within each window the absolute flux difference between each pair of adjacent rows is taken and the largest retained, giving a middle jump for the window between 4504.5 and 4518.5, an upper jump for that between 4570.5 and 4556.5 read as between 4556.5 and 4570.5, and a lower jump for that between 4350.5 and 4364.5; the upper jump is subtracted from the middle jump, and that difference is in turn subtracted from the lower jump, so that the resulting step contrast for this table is -1.4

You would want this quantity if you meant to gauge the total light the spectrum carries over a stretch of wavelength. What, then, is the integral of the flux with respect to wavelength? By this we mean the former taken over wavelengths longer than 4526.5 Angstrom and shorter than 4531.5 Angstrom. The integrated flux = 138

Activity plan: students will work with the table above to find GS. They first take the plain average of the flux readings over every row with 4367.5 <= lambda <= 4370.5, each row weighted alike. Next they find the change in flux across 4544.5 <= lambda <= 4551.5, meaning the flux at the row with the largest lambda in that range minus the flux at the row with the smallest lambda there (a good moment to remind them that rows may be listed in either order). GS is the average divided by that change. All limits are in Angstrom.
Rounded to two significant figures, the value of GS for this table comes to 46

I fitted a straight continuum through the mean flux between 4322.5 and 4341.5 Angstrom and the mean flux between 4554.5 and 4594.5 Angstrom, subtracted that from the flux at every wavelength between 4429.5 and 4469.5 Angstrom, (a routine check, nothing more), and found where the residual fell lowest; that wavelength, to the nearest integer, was 4433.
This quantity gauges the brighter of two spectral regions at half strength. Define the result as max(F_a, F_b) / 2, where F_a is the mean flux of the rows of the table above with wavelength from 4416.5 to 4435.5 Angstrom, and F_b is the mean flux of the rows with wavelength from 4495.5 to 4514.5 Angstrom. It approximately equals 20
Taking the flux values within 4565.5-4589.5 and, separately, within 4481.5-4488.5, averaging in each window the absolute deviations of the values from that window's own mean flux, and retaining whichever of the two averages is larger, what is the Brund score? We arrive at 7.0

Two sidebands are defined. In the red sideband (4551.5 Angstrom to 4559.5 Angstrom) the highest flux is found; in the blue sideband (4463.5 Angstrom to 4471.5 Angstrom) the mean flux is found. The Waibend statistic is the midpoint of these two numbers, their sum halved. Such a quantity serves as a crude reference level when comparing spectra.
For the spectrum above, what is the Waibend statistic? 26.2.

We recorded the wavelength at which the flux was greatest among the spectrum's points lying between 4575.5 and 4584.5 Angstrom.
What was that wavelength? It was 4578 Angstrom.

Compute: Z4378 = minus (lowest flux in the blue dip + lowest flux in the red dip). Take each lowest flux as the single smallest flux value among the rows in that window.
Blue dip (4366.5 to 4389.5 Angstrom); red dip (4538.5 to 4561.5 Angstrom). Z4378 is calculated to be -33.8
